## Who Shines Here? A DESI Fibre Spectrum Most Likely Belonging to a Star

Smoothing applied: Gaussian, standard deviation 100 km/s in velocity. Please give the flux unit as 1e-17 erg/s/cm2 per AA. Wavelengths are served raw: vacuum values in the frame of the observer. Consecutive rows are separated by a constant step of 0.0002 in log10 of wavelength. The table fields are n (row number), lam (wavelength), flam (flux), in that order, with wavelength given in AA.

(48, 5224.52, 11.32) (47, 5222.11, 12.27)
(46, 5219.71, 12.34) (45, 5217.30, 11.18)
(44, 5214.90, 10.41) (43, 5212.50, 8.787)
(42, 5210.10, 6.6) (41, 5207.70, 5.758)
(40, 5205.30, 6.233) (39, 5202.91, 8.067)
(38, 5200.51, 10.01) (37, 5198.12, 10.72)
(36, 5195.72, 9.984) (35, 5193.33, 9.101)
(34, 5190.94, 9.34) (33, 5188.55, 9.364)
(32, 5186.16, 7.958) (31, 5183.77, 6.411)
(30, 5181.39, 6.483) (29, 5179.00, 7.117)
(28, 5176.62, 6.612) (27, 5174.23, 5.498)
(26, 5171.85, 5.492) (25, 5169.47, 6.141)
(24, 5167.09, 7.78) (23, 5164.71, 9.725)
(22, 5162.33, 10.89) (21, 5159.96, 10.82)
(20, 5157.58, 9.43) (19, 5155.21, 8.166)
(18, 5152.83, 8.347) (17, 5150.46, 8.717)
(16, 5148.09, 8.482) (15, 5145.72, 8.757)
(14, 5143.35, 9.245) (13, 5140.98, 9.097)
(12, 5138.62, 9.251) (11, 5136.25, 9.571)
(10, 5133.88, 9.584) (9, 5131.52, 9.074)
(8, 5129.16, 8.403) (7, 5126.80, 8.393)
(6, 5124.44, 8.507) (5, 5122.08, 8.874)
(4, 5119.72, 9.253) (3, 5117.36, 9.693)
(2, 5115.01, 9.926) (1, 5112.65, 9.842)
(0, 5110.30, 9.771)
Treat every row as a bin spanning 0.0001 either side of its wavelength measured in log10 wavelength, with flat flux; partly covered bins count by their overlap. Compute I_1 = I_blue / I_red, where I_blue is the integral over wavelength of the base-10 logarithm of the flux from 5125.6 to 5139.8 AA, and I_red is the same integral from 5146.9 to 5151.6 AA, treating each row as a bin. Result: 3.1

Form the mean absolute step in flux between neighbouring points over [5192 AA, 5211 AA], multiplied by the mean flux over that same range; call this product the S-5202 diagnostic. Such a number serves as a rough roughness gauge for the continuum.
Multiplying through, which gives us 8.8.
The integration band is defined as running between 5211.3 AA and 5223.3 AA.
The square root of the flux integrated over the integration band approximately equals 11.5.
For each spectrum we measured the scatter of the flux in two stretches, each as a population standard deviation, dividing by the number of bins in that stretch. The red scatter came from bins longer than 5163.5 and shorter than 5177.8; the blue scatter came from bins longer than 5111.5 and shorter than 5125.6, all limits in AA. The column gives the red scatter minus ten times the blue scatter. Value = -3.7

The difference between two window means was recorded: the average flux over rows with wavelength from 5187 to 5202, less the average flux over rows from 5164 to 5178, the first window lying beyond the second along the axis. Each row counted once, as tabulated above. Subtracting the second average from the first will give 2.9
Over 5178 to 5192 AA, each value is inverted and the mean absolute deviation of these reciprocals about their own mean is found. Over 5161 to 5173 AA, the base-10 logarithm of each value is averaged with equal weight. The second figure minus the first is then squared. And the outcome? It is 0.76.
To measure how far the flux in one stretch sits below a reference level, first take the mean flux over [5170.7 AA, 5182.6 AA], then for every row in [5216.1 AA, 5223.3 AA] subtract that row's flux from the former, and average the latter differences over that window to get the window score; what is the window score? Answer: -5.7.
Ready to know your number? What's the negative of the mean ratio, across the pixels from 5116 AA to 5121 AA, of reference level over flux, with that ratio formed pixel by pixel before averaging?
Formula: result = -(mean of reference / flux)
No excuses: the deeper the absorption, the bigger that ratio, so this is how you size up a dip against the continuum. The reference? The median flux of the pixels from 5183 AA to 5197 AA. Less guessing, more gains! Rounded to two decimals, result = -0.97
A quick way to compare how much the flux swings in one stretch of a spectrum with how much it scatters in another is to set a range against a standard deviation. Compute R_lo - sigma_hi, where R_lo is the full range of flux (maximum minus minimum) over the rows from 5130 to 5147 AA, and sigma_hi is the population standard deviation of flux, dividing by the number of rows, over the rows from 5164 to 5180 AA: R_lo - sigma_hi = -0.6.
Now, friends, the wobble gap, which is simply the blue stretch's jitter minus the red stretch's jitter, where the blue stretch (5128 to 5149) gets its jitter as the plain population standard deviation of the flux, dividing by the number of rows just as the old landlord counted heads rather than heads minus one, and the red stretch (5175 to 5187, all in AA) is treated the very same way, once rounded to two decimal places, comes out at -0.17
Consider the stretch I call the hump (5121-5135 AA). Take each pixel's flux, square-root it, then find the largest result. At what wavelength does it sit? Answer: 5133.88 AA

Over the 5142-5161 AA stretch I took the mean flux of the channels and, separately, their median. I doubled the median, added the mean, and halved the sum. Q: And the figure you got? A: 13.23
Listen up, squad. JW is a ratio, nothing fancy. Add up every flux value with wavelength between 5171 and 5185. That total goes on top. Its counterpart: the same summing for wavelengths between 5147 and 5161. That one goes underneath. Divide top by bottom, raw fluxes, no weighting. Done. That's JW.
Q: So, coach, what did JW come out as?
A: 0.70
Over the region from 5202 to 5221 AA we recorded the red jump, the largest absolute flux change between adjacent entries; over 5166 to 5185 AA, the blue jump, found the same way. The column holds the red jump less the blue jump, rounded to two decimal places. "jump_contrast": 0.55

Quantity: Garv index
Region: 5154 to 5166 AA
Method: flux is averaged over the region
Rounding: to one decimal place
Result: 9.8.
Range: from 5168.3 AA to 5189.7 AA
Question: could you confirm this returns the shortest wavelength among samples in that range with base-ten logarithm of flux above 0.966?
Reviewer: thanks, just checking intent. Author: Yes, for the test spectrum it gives 5188.55 AA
